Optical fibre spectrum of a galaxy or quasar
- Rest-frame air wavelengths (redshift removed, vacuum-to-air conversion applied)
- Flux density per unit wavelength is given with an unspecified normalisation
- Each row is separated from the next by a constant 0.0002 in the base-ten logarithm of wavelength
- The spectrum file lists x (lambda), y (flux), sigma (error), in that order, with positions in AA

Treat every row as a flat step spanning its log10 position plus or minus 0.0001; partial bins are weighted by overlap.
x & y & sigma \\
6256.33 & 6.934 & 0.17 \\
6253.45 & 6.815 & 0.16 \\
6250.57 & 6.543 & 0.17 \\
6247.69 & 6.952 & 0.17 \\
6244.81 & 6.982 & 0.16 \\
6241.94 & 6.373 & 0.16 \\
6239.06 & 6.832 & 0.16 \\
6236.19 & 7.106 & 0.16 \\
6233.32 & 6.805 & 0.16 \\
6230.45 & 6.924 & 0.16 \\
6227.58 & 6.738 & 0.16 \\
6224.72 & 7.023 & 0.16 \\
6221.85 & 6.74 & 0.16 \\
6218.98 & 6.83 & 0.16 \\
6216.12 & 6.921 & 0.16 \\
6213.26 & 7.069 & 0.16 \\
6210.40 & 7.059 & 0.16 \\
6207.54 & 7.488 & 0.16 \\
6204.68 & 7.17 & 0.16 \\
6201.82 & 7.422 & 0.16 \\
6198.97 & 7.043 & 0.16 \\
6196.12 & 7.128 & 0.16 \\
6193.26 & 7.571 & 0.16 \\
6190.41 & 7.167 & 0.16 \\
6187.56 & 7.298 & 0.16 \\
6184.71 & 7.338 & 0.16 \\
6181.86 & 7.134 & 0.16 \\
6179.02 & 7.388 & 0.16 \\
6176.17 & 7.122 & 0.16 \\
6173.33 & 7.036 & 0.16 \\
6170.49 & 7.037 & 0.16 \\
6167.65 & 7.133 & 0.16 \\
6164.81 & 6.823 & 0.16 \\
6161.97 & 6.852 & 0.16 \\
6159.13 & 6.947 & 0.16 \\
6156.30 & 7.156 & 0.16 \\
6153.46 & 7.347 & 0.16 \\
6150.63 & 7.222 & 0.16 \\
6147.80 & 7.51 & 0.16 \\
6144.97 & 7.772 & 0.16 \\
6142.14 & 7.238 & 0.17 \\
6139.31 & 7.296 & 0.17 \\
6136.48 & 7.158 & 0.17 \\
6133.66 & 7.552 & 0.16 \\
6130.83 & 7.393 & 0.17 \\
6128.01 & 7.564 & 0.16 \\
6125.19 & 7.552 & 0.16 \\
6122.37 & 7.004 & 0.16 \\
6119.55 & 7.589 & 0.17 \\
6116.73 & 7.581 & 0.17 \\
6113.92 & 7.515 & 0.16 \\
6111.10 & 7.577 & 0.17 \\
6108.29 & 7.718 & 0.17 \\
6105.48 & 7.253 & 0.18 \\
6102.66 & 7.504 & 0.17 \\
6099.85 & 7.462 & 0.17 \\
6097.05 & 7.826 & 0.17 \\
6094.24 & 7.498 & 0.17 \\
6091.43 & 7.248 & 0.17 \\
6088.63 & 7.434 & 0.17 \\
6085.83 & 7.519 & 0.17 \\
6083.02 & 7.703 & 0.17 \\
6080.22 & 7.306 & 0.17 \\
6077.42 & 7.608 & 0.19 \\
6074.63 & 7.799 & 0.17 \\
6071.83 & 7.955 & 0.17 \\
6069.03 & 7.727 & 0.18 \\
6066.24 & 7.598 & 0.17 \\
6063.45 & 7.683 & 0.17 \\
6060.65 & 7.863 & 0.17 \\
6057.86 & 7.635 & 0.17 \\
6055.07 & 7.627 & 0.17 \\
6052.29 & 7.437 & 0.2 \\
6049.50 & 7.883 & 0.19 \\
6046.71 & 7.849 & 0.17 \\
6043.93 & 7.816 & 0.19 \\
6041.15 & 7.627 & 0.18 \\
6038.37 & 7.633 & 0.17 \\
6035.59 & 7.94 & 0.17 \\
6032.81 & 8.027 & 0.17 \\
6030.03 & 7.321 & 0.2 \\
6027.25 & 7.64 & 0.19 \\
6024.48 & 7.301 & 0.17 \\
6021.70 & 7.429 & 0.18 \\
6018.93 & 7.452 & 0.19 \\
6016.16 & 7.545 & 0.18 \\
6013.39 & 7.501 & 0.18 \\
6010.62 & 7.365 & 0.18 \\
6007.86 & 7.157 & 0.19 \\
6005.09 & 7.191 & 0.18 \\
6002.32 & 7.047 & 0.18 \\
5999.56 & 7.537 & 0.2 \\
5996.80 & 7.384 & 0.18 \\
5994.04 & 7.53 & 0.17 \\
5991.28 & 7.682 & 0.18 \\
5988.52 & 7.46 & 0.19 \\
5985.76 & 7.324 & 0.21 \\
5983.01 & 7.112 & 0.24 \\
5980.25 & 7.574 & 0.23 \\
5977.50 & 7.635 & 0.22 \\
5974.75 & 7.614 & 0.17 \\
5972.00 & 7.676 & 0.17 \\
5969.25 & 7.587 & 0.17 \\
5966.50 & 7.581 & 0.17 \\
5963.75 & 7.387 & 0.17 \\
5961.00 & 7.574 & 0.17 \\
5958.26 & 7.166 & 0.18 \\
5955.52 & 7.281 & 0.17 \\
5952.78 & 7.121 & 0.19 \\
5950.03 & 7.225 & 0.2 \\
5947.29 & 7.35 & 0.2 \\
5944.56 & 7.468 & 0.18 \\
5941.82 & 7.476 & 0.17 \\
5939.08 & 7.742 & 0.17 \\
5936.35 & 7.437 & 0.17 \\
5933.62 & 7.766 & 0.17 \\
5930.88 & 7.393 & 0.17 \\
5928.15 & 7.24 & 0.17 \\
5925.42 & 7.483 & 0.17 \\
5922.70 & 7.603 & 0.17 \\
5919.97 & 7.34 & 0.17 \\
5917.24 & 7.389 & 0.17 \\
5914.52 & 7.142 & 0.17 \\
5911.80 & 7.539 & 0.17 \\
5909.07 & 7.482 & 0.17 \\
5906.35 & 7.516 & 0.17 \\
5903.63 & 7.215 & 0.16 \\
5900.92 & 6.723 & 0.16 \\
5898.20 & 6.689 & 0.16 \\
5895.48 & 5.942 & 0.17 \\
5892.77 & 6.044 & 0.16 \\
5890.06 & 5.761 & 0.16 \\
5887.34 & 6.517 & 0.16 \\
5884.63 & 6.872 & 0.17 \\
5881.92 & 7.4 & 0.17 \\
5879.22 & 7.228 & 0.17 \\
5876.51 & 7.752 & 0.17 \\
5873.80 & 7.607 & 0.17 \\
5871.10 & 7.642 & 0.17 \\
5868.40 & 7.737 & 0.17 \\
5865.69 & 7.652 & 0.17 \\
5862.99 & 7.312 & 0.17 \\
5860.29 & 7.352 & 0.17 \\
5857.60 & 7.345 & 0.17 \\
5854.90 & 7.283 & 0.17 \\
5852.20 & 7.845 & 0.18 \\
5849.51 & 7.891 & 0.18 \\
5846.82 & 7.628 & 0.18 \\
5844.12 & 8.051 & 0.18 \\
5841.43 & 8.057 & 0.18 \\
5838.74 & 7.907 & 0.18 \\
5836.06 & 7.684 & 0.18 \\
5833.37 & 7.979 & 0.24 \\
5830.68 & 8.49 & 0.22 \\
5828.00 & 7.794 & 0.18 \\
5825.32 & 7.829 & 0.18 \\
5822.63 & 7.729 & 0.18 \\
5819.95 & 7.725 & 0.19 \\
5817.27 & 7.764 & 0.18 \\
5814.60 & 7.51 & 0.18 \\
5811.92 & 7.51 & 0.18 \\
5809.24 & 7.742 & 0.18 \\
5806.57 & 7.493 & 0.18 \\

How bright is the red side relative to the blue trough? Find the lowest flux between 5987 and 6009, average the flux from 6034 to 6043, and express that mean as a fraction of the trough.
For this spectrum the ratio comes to 1.10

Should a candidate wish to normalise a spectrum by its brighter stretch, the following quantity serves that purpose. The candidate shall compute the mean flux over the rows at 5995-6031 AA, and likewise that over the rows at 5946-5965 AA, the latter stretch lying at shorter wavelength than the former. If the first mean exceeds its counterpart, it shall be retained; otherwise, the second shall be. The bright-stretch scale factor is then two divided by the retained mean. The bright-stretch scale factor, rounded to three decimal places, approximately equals 0.271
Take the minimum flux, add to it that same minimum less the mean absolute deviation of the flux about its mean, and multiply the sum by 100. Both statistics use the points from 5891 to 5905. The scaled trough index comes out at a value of 1146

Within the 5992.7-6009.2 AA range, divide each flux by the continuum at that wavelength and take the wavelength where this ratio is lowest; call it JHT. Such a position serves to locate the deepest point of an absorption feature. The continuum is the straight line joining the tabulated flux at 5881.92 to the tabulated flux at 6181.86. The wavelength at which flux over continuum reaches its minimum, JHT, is 6002.32 AA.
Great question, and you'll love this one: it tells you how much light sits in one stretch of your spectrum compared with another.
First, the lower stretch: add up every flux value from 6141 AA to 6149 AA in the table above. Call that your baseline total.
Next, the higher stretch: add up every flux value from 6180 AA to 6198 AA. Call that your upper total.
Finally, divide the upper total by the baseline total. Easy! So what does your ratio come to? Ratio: 1.9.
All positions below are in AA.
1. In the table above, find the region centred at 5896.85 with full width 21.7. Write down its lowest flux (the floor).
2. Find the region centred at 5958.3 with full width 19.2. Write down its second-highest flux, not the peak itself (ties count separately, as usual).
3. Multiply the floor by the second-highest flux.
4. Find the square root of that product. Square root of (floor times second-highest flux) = 6.6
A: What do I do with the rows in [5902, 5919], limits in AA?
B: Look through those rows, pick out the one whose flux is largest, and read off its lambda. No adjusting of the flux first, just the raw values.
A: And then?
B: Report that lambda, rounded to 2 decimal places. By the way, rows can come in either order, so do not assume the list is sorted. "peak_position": 5911.80 AA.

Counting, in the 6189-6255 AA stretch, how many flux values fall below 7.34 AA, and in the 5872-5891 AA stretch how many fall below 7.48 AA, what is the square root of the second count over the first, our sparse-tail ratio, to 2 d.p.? 0.50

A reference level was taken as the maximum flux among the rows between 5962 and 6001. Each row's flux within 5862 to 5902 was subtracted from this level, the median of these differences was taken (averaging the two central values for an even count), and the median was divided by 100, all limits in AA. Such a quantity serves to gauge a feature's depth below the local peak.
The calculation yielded 0.0045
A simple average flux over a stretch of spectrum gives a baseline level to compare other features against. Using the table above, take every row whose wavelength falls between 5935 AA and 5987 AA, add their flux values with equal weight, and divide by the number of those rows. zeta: 7.44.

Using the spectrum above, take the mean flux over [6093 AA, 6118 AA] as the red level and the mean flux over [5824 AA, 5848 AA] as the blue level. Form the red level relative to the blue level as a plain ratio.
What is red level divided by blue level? 0.95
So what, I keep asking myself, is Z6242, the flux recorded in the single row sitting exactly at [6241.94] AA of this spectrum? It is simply 6.373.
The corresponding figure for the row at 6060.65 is 7.863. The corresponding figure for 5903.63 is 7.215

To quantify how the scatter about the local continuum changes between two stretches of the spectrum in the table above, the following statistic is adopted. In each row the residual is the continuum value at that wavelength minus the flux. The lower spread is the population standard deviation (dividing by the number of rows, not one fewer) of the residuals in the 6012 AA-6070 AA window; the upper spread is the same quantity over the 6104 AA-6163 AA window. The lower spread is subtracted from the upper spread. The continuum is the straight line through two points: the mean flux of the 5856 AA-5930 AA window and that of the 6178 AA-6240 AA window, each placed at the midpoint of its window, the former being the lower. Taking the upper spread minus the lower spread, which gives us 0.050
